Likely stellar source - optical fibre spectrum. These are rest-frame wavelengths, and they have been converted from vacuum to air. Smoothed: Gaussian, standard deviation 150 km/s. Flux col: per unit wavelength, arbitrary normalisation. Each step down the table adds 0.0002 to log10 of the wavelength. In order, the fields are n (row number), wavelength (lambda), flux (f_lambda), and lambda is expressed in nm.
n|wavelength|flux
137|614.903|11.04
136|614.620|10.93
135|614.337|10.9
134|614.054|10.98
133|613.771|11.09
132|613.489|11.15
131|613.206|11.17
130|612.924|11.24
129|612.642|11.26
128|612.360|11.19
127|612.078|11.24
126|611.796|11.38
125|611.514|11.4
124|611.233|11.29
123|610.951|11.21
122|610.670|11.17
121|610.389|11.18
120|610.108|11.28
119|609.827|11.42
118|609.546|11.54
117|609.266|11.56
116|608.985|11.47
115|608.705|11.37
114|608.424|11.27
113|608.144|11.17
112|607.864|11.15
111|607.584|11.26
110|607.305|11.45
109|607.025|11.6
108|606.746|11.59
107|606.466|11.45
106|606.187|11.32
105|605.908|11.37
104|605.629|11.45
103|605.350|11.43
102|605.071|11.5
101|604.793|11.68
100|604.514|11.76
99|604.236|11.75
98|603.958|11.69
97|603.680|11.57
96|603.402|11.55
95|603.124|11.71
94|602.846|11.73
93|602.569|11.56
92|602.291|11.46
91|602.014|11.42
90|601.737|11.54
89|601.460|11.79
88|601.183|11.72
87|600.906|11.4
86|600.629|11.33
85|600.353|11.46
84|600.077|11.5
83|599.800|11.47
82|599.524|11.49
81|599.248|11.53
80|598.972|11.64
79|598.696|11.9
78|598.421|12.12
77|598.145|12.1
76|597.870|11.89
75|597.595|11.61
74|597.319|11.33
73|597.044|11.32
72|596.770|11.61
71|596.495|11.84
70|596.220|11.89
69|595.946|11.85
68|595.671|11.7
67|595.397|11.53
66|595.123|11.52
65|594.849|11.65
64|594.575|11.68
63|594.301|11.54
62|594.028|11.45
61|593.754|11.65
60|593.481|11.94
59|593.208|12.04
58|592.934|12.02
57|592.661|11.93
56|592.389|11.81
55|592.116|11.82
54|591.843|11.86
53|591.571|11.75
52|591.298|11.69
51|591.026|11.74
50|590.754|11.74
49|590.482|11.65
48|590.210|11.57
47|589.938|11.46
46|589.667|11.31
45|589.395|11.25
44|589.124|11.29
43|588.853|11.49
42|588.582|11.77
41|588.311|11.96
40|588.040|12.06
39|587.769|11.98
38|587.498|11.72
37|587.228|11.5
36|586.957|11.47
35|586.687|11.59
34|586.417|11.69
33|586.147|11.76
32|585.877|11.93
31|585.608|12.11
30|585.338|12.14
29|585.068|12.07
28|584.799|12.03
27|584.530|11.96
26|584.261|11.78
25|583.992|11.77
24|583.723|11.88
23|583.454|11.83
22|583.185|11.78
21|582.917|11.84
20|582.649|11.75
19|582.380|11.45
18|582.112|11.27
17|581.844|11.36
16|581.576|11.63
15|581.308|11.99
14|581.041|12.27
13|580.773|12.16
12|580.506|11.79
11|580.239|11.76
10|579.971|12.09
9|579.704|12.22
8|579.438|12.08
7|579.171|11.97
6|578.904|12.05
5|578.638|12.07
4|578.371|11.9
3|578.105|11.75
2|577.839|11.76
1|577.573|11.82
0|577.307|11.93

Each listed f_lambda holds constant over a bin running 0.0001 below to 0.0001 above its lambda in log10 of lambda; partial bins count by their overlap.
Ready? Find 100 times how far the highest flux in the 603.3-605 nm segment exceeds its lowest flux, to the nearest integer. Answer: 21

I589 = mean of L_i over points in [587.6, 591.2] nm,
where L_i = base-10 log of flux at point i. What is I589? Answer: 1.07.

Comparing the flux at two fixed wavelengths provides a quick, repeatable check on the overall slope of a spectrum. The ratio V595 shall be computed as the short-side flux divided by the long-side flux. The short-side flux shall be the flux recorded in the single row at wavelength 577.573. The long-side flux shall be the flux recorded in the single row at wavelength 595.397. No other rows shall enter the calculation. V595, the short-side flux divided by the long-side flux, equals 1.03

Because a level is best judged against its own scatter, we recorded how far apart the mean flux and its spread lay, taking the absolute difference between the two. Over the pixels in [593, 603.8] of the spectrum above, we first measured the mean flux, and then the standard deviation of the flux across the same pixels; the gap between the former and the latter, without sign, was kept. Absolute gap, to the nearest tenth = 11.4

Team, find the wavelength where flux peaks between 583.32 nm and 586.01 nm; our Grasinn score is 585.338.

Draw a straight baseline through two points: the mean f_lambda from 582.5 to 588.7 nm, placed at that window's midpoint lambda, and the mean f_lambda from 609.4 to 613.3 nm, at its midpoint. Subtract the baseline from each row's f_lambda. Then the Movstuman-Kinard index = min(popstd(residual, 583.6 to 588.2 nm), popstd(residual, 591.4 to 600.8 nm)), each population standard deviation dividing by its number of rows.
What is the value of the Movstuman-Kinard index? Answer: 0.198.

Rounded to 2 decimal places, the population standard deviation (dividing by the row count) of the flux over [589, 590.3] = 0.12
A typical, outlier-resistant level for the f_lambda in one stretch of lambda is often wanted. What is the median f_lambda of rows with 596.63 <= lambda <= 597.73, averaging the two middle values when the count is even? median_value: 11.5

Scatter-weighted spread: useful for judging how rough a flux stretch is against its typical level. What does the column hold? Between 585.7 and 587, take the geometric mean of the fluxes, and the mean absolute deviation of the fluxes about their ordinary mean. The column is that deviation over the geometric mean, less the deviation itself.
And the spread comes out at -0.12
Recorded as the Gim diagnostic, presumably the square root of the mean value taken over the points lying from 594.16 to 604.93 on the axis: 3.41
